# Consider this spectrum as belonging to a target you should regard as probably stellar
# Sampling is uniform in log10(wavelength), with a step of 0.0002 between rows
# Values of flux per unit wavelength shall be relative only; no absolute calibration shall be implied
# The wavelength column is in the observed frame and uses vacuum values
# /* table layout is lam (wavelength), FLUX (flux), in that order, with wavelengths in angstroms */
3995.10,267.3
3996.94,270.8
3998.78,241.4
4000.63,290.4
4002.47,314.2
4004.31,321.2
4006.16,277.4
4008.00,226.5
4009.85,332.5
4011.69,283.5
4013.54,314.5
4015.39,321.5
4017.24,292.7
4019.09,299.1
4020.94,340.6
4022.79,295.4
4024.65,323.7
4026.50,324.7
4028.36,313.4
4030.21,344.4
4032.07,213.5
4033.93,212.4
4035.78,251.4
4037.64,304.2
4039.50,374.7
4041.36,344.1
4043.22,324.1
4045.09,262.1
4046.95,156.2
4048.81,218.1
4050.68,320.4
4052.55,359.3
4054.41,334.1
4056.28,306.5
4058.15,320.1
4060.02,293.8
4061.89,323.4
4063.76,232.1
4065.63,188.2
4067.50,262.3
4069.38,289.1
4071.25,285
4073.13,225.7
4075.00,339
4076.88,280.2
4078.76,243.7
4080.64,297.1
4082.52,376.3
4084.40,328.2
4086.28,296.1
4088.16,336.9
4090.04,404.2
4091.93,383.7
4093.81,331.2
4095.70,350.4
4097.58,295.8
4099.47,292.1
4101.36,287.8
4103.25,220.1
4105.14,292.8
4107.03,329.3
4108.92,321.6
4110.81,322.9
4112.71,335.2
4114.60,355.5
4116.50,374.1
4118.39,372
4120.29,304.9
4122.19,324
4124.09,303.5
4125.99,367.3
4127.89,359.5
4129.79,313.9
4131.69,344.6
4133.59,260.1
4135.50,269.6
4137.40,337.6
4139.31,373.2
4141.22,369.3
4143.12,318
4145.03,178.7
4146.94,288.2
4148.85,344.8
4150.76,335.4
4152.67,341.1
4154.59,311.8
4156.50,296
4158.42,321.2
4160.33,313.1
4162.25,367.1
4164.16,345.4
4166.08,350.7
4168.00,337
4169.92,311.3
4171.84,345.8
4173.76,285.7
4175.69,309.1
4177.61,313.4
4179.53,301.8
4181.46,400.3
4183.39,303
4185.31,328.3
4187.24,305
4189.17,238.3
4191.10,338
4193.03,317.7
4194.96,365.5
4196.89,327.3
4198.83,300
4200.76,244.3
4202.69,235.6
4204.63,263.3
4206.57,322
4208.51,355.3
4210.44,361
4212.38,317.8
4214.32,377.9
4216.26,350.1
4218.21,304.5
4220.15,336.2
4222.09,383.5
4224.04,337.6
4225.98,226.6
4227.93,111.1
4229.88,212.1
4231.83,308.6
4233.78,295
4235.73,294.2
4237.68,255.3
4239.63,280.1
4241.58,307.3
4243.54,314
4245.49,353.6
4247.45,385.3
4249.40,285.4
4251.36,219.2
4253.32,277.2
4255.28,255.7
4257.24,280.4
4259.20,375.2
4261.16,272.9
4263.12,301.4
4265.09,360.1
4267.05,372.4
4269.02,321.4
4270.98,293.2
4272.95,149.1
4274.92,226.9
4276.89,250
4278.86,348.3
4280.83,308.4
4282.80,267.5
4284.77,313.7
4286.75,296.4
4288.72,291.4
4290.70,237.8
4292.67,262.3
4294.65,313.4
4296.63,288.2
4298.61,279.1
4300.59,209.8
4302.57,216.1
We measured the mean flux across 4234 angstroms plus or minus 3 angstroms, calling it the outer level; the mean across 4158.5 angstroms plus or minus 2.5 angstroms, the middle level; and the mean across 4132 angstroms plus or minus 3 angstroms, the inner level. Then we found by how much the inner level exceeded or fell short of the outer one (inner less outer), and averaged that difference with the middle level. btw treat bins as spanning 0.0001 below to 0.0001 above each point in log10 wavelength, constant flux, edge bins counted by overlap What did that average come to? 159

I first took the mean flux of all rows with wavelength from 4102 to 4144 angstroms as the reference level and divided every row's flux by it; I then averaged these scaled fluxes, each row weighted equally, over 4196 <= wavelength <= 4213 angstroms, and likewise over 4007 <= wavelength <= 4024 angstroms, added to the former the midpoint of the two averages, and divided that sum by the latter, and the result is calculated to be 2.01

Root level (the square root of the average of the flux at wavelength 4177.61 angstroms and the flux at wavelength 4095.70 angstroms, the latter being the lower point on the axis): 18.2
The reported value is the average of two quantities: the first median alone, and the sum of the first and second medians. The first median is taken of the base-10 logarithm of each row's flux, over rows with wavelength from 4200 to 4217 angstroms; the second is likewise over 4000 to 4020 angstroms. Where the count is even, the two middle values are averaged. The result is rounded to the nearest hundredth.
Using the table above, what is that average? 3.75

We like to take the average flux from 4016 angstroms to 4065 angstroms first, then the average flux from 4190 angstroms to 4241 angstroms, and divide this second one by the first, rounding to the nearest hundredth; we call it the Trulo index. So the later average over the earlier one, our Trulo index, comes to 1.02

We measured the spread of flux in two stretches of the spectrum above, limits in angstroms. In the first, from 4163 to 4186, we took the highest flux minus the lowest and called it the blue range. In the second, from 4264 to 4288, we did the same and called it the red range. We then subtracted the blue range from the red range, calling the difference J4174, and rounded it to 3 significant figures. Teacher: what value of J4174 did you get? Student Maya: 109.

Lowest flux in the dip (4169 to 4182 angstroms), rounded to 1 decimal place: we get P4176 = 285.7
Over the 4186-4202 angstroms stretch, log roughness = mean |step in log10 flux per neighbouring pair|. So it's 0.075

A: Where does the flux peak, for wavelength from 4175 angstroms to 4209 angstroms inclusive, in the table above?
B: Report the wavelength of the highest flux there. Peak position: 4181.46 angstroms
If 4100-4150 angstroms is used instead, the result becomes 4116.50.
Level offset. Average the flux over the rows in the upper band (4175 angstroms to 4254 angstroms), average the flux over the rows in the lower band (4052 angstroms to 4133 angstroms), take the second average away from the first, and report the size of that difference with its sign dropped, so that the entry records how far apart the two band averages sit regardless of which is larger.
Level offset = 10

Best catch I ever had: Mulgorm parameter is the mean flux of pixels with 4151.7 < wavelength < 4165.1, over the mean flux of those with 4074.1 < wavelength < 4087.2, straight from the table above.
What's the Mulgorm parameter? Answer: 1.06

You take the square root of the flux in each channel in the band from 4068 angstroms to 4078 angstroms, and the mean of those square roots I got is 16.8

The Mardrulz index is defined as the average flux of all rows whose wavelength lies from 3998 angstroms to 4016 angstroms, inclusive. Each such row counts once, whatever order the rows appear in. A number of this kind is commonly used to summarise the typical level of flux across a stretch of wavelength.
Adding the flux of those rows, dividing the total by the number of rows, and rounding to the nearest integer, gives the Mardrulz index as 292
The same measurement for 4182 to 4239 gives 301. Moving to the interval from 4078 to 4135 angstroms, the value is 324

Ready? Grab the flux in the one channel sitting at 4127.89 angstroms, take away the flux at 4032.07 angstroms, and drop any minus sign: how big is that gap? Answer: 146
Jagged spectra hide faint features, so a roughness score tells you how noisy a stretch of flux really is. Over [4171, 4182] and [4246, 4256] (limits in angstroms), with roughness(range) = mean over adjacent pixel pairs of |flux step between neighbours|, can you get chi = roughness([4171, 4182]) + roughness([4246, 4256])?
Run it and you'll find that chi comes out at 101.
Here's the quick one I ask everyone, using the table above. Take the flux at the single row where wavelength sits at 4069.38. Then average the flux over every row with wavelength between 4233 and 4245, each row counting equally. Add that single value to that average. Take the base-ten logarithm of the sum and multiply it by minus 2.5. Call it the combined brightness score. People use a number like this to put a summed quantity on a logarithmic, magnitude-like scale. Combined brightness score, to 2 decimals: -6.91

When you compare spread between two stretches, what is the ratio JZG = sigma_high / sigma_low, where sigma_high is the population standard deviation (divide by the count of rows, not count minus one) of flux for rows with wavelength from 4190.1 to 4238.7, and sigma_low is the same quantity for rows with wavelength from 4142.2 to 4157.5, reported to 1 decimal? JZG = 1.2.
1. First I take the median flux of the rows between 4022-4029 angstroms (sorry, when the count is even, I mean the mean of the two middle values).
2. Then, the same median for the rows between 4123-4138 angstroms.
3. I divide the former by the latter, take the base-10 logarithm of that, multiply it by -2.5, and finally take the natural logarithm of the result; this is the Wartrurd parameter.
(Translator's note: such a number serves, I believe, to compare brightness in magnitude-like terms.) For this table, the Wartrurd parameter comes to -3.7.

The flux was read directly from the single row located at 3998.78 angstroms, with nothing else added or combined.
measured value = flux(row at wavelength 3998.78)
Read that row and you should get 241.4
